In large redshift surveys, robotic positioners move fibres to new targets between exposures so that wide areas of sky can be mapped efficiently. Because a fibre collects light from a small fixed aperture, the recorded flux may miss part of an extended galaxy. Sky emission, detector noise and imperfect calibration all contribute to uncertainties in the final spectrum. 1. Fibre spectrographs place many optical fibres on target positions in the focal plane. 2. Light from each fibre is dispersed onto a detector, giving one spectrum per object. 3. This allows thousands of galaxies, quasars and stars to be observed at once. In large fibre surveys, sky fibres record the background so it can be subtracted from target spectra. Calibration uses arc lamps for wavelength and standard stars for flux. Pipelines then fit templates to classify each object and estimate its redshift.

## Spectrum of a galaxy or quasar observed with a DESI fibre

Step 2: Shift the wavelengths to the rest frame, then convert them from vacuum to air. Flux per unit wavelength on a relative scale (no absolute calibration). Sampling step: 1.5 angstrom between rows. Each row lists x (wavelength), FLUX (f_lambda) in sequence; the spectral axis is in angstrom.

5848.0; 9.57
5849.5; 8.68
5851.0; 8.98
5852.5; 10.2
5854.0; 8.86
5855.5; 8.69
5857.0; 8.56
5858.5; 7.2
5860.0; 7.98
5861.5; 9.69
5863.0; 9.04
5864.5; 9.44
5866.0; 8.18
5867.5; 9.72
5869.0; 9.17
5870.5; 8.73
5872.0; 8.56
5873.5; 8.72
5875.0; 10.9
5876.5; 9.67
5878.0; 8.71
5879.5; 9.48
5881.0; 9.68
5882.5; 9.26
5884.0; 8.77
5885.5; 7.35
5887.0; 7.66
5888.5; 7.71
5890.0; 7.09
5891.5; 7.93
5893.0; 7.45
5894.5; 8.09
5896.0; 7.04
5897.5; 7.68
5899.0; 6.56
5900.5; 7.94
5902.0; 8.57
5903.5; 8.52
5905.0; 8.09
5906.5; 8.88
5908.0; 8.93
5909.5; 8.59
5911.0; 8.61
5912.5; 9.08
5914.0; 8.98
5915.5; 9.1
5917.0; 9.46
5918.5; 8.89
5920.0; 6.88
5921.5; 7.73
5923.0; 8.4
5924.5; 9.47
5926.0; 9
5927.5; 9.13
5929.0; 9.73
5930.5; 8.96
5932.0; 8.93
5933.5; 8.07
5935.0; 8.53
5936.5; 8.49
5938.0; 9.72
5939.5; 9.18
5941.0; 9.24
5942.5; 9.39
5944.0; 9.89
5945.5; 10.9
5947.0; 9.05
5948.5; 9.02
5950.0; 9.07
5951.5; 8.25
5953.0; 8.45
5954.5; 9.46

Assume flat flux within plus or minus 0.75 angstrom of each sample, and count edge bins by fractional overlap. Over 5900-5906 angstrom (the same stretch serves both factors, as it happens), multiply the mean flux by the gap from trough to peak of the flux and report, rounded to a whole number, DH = 5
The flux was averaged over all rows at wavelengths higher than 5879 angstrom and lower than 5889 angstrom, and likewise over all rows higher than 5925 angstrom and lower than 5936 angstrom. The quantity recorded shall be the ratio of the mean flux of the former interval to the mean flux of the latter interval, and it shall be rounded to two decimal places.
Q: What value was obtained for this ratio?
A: 0.96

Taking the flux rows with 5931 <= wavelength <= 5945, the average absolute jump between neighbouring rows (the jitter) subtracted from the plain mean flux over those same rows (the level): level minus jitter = 8.6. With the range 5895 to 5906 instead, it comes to 7.1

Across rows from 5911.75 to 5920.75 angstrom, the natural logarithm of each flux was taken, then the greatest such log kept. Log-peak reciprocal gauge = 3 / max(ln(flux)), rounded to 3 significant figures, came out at 1.34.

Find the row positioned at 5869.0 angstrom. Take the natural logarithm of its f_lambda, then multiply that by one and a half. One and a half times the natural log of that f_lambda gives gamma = 3.32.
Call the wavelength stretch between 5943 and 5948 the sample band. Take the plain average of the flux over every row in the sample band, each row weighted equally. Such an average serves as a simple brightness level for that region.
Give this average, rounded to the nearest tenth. 9.9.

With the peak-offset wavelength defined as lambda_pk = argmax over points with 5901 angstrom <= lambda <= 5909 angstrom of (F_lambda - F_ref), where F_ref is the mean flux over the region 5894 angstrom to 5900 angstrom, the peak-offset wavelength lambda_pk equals 5908.0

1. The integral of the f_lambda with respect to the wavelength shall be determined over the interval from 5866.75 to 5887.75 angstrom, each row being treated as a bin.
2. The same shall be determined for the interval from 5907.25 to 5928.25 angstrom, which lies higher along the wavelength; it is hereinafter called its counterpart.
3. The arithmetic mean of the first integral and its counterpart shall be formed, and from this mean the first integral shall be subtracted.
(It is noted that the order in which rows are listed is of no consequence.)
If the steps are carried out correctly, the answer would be -3.10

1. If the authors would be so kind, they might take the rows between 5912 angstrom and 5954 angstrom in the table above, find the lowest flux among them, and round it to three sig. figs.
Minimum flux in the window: 6.88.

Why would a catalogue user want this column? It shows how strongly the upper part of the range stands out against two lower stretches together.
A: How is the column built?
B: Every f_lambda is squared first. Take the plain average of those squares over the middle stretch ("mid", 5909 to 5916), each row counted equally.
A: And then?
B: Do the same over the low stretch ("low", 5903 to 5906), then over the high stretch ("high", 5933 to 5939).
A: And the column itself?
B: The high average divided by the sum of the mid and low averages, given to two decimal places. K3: 0.52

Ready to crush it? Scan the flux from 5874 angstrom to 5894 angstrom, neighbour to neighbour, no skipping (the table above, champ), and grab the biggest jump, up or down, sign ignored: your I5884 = 1.4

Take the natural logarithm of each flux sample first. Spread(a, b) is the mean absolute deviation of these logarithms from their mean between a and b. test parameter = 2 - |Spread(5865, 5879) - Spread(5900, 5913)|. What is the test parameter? 1.96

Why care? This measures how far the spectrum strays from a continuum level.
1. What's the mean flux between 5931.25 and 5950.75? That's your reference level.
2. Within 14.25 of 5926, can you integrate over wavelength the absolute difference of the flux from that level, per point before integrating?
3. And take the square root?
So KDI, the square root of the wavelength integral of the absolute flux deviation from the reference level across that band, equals 3.9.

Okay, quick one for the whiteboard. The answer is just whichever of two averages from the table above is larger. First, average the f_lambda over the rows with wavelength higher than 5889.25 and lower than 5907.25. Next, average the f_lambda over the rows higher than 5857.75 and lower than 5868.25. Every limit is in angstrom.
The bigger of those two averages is 8.75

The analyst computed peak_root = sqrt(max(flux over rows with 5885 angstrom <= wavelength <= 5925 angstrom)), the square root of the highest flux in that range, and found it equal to 3.08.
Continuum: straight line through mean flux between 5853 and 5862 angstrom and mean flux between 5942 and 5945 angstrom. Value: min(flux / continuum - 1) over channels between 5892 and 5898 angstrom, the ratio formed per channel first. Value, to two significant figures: -0.22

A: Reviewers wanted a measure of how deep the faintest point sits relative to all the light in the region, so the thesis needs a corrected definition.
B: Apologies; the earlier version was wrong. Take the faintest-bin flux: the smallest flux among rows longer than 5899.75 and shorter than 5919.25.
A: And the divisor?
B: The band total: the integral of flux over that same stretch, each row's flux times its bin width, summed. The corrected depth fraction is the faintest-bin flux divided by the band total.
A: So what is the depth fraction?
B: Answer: 0.0466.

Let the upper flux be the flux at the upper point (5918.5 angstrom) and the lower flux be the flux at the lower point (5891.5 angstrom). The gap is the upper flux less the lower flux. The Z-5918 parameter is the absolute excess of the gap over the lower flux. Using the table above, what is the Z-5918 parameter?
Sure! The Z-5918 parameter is 7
